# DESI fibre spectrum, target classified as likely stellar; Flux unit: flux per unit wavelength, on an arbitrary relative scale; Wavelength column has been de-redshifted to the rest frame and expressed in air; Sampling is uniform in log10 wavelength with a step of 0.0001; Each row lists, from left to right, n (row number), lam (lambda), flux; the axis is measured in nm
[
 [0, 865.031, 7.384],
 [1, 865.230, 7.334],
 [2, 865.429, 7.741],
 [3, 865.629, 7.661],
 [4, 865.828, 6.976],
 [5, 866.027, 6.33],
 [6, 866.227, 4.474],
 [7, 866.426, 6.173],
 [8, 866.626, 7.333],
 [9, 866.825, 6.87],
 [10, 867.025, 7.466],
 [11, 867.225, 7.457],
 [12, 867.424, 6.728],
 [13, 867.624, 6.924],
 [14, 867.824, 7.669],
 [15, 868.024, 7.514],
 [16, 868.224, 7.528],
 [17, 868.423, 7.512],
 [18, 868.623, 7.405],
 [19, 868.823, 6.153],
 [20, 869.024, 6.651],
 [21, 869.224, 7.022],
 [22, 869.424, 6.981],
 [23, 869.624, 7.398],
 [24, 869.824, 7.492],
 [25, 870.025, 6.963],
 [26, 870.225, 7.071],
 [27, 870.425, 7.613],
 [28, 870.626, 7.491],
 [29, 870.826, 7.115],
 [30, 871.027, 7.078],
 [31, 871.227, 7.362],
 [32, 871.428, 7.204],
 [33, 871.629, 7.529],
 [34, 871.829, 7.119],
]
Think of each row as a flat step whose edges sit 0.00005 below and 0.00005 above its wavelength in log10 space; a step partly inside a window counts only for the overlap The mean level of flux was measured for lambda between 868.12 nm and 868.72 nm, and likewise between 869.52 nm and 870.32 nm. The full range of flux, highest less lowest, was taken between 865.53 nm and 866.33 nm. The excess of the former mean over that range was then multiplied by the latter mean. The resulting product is 31.1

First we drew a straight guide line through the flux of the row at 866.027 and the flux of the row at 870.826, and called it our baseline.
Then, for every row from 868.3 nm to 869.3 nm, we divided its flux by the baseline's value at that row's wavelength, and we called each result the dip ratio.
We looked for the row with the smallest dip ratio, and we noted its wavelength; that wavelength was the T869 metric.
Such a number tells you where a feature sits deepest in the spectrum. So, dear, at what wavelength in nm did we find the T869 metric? 868.823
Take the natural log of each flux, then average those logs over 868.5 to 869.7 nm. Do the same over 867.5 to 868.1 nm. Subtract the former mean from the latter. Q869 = 0.06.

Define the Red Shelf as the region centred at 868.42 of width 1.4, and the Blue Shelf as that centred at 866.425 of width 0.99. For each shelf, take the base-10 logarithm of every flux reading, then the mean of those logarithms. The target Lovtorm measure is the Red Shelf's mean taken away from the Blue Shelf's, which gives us -0.067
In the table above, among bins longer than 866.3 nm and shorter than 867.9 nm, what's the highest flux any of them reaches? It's 7.669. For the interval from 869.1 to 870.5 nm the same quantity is 7.613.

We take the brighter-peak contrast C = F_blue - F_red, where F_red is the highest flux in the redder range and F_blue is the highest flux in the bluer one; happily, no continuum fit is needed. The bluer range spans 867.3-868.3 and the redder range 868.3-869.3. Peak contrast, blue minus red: 0.16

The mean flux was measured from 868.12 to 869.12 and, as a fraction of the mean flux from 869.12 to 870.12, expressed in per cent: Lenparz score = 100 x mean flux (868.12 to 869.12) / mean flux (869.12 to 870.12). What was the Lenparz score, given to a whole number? 98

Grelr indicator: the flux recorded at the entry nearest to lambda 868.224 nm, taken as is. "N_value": 7.528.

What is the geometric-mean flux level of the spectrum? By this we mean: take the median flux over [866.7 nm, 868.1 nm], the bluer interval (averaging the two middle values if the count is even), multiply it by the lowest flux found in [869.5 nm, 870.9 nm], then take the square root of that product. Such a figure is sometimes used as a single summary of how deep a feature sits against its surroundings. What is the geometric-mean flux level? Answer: 7.21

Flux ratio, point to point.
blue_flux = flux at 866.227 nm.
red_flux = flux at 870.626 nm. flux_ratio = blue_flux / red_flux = 0.597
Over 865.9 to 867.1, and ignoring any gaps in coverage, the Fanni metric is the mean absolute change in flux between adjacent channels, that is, 1.15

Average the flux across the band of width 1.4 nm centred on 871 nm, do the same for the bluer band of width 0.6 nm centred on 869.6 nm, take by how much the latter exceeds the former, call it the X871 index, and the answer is -0.1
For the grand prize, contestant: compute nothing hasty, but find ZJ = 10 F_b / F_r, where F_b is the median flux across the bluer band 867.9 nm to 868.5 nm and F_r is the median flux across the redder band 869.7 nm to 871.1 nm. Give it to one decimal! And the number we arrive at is 10.6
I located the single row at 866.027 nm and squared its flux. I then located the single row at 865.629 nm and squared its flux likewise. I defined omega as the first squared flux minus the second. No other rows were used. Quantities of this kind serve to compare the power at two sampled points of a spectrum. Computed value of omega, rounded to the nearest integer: -19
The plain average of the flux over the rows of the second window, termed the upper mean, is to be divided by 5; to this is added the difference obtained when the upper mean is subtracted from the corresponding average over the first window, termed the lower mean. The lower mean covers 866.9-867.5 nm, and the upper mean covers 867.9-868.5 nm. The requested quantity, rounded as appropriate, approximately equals 1.2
